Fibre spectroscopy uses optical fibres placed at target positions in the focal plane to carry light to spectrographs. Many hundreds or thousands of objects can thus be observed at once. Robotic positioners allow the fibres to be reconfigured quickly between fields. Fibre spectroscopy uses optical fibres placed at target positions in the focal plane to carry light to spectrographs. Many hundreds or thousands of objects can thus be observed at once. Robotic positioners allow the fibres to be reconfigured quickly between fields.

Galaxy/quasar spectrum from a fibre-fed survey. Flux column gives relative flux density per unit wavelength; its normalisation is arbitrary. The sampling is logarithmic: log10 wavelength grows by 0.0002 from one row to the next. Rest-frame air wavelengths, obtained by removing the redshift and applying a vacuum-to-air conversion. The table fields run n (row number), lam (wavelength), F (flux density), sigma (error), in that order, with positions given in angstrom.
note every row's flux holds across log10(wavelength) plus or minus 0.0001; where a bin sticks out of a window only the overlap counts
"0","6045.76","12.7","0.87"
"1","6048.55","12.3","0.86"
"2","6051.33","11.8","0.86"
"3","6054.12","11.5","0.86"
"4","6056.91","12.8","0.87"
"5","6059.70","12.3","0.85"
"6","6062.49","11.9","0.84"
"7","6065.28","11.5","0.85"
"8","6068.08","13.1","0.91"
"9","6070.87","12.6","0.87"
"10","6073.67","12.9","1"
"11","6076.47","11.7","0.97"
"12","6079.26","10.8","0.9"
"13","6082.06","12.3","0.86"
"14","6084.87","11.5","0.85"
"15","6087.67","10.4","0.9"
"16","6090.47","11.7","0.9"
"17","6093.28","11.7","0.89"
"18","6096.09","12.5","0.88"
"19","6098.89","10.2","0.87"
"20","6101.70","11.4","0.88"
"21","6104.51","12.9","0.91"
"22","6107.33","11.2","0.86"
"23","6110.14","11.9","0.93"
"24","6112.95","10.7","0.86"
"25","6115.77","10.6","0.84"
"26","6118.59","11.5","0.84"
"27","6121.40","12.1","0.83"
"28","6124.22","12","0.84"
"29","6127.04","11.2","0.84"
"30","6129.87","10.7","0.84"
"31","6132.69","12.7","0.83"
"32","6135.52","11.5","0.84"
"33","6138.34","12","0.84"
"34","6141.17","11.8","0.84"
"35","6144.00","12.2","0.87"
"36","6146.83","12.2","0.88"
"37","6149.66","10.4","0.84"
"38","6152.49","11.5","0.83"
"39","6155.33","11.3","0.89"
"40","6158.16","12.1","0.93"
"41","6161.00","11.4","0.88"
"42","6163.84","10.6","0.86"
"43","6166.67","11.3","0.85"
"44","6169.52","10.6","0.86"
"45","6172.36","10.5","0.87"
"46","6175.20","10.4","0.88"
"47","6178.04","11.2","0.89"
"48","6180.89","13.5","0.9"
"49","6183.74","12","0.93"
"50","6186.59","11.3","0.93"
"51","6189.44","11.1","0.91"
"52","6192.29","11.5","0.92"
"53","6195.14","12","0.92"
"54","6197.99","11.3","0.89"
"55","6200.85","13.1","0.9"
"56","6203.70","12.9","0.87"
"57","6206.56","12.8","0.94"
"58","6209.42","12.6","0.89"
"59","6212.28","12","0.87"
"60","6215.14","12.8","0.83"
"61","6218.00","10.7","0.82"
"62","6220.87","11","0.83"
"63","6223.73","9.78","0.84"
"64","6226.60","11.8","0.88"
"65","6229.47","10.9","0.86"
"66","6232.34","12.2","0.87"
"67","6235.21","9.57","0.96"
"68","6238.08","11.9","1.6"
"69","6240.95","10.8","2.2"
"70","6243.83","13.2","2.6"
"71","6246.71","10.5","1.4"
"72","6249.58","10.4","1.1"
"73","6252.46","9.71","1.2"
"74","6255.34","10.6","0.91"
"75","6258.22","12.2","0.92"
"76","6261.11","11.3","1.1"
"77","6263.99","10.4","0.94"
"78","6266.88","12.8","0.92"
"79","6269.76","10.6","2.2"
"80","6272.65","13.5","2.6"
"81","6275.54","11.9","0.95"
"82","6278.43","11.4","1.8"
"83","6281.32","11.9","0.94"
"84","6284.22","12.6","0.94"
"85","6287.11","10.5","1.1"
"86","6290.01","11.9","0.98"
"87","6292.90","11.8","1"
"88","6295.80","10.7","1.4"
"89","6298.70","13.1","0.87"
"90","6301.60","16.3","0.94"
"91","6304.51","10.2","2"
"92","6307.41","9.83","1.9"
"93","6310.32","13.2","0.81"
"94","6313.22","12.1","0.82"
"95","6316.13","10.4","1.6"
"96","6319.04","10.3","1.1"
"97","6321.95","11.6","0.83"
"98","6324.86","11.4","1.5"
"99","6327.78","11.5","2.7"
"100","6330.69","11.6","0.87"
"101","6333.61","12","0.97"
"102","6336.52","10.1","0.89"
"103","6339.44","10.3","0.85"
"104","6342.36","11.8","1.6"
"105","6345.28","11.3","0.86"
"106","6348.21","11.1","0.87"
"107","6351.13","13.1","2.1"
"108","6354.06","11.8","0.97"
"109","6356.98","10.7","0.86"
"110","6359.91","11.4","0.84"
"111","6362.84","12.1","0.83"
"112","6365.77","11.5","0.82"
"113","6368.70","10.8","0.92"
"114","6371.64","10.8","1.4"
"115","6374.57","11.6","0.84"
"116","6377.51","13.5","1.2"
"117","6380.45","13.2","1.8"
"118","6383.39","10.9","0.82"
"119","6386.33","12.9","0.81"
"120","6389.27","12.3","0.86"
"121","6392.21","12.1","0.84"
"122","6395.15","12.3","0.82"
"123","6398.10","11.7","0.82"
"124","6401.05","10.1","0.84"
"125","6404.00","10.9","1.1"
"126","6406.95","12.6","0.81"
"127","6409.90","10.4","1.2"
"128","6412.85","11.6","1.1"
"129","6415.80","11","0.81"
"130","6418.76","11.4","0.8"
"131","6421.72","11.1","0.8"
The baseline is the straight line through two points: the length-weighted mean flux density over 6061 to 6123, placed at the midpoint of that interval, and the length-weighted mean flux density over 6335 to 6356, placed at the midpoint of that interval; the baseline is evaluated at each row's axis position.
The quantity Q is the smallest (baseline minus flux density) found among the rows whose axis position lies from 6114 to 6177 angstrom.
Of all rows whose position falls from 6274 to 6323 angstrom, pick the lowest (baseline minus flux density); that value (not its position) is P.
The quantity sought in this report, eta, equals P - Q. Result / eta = -3.83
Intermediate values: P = -4.89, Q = -1.1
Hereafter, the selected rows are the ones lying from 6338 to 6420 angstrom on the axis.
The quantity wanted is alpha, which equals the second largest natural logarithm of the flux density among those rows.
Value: 2.58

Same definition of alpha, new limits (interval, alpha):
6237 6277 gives 2.58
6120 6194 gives 2.54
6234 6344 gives 2.60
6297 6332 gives 2.58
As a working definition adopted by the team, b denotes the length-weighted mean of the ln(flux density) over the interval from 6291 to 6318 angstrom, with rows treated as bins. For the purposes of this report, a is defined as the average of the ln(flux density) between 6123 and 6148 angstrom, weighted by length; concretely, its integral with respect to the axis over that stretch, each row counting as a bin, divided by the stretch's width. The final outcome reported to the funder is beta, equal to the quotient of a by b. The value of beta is 1.00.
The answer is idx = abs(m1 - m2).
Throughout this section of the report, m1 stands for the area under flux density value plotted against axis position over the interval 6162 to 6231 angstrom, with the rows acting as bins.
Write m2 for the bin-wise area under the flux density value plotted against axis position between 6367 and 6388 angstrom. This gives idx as 547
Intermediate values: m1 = 798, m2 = 251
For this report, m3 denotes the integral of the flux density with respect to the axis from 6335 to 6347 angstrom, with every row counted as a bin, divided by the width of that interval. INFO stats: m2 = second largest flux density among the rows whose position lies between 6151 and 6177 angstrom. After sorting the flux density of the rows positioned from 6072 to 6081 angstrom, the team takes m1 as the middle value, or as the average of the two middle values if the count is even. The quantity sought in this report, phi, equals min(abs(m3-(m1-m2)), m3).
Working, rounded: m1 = 11.70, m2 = 11.5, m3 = 10.9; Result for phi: 10.69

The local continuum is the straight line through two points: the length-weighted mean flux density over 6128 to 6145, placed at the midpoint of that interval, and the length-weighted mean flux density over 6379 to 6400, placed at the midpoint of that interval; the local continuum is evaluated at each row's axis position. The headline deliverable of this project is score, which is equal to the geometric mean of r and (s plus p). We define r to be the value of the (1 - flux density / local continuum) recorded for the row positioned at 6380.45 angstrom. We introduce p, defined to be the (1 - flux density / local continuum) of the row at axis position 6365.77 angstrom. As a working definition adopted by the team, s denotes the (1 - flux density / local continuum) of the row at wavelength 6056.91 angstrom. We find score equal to 0.063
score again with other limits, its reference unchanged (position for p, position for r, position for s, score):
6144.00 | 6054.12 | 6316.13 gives 0.038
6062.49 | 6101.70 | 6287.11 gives 0.055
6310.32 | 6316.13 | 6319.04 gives 0.082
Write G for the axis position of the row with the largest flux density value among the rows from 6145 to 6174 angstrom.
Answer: 6146.83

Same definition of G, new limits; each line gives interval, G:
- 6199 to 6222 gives 6200.85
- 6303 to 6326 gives 6310.32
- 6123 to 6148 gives 6132.69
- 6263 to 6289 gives 6272.65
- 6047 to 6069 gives 6068.08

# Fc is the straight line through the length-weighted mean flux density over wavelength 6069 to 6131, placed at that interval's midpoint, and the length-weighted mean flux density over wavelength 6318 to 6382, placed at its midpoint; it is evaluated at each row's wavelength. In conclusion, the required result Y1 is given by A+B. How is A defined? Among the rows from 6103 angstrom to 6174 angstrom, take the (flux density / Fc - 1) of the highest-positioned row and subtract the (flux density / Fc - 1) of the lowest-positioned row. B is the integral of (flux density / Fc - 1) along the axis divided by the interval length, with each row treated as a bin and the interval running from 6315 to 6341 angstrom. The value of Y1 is -0.25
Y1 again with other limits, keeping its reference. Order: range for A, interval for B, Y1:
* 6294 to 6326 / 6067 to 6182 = 0.06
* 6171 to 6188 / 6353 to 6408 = 0.09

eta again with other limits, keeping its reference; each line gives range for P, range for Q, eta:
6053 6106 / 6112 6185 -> 0.55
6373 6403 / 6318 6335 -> -1.56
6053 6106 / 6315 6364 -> 0.38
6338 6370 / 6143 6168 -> -1.17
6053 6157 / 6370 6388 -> 0.81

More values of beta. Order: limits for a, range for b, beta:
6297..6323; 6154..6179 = 1.03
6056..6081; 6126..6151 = 1.02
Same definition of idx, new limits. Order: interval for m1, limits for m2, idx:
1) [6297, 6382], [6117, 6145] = 663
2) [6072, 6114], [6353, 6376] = 227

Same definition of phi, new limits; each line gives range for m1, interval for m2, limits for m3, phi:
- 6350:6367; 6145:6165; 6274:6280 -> 11.69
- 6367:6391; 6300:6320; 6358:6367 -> 11.62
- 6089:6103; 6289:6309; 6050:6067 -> 11.98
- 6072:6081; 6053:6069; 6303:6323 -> 11.09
